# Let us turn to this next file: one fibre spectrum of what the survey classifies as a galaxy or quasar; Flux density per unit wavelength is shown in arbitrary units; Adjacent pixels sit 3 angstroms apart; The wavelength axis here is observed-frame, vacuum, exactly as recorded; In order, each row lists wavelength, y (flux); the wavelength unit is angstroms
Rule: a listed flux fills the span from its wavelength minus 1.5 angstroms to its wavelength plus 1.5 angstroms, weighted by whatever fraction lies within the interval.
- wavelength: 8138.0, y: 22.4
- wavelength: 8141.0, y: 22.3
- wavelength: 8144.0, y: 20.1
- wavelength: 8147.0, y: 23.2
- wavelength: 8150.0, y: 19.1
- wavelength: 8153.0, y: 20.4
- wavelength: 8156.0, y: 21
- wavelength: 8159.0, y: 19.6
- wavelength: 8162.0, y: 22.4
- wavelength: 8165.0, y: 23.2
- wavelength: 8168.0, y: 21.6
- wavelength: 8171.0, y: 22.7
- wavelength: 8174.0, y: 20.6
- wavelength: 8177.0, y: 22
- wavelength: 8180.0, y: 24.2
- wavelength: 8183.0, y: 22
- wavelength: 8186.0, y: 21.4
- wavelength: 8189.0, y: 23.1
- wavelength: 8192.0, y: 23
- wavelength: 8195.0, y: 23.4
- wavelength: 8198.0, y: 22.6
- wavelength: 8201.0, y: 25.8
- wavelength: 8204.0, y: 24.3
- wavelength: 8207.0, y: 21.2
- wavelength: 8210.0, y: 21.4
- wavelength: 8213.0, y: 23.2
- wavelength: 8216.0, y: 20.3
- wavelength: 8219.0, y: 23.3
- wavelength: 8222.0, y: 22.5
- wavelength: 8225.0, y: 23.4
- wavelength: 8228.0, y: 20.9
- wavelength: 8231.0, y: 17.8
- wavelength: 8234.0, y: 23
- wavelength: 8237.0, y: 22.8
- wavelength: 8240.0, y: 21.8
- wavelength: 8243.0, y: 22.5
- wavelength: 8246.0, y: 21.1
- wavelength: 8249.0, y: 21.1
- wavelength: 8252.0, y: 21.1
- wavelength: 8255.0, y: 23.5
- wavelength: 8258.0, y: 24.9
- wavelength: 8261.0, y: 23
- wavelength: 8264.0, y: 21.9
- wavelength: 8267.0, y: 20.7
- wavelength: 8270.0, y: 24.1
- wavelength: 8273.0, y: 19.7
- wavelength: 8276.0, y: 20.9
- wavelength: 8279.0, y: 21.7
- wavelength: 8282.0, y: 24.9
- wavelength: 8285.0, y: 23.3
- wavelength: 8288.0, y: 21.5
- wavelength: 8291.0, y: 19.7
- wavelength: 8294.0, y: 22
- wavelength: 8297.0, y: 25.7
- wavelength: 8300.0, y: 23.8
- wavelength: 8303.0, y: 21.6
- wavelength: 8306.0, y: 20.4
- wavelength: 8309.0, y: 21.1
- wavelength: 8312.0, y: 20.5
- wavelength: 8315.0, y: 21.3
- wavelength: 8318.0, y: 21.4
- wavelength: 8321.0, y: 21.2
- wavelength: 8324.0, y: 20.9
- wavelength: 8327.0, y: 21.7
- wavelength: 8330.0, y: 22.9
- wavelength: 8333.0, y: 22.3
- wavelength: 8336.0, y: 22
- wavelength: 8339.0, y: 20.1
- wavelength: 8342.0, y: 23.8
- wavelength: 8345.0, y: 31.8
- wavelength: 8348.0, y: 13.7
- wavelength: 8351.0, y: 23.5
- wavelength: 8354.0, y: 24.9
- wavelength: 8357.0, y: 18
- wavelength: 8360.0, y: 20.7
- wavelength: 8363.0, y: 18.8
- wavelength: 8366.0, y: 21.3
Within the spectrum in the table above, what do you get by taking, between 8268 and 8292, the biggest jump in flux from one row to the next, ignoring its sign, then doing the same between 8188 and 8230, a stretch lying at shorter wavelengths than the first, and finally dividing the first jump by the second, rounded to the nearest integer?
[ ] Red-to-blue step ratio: 1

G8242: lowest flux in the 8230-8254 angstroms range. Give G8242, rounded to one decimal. 17.8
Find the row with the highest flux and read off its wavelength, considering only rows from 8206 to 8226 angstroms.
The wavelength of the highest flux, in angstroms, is 8225.0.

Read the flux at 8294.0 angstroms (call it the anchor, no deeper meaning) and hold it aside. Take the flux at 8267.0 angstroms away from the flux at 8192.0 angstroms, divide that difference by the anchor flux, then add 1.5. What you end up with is 1.60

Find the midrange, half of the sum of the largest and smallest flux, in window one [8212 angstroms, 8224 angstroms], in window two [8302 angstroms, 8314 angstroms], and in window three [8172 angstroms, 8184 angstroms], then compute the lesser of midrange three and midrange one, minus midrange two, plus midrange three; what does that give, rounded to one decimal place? 23.2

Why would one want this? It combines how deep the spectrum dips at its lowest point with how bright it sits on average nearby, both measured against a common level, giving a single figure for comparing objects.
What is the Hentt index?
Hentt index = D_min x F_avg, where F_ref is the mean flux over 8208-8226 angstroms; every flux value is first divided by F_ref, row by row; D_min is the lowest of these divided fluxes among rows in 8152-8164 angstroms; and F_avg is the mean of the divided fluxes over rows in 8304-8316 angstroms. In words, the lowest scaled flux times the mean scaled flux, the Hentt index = 0.82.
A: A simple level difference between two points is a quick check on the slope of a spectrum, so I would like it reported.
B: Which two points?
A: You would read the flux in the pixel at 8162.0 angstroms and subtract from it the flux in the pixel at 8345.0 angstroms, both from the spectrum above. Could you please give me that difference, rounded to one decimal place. -9.4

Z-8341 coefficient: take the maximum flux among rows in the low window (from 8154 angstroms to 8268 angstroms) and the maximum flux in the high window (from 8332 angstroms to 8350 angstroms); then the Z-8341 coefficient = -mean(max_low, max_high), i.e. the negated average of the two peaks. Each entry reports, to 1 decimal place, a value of -28.8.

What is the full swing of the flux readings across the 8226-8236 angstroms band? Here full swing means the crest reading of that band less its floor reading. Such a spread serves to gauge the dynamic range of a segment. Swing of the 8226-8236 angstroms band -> 5.2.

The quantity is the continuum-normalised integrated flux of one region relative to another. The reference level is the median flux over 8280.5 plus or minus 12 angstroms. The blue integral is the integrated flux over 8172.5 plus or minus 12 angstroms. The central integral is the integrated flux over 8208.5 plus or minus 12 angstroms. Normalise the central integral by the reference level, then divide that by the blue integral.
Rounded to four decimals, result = 0.0472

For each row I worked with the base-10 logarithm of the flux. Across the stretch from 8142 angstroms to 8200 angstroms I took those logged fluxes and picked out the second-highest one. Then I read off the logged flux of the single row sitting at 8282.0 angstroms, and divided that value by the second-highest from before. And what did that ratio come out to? 1.02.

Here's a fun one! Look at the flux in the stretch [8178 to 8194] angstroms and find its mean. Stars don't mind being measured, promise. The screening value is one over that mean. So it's 0.0440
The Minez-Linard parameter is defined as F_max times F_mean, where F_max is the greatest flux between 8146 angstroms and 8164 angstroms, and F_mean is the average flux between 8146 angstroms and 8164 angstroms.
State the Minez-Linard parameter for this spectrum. 486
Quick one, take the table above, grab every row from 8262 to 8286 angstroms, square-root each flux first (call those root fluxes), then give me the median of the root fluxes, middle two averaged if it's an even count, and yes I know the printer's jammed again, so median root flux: 4.67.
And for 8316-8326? 4.60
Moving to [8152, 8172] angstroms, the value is 4.65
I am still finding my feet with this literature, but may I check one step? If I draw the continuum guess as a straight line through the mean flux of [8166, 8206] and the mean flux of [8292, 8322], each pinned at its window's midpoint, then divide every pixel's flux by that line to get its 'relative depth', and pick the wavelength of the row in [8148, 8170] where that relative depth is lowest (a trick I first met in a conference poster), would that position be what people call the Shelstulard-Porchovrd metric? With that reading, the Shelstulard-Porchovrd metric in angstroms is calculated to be 8150.0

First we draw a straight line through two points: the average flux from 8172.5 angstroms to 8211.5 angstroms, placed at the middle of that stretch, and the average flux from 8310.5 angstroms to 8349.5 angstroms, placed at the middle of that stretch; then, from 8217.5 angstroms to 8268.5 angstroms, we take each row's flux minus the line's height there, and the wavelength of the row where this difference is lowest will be 8231.0 angstroms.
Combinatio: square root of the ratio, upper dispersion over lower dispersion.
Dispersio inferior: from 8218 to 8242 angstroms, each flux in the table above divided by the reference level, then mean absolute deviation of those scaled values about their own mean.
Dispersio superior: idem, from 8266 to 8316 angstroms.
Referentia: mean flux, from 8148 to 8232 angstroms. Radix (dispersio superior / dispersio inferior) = 1.0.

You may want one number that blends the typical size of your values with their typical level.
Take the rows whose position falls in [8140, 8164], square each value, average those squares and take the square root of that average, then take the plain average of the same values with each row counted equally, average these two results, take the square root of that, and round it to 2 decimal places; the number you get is 4.59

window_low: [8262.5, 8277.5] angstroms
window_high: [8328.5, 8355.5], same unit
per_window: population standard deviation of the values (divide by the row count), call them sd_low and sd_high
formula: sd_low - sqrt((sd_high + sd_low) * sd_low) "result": -1.5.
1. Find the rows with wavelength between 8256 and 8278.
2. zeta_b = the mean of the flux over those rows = 22.2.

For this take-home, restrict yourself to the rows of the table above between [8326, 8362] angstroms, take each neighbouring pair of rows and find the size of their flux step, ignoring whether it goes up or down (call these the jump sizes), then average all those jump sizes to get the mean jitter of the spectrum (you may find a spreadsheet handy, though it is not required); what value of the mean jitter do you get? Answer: 5.0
